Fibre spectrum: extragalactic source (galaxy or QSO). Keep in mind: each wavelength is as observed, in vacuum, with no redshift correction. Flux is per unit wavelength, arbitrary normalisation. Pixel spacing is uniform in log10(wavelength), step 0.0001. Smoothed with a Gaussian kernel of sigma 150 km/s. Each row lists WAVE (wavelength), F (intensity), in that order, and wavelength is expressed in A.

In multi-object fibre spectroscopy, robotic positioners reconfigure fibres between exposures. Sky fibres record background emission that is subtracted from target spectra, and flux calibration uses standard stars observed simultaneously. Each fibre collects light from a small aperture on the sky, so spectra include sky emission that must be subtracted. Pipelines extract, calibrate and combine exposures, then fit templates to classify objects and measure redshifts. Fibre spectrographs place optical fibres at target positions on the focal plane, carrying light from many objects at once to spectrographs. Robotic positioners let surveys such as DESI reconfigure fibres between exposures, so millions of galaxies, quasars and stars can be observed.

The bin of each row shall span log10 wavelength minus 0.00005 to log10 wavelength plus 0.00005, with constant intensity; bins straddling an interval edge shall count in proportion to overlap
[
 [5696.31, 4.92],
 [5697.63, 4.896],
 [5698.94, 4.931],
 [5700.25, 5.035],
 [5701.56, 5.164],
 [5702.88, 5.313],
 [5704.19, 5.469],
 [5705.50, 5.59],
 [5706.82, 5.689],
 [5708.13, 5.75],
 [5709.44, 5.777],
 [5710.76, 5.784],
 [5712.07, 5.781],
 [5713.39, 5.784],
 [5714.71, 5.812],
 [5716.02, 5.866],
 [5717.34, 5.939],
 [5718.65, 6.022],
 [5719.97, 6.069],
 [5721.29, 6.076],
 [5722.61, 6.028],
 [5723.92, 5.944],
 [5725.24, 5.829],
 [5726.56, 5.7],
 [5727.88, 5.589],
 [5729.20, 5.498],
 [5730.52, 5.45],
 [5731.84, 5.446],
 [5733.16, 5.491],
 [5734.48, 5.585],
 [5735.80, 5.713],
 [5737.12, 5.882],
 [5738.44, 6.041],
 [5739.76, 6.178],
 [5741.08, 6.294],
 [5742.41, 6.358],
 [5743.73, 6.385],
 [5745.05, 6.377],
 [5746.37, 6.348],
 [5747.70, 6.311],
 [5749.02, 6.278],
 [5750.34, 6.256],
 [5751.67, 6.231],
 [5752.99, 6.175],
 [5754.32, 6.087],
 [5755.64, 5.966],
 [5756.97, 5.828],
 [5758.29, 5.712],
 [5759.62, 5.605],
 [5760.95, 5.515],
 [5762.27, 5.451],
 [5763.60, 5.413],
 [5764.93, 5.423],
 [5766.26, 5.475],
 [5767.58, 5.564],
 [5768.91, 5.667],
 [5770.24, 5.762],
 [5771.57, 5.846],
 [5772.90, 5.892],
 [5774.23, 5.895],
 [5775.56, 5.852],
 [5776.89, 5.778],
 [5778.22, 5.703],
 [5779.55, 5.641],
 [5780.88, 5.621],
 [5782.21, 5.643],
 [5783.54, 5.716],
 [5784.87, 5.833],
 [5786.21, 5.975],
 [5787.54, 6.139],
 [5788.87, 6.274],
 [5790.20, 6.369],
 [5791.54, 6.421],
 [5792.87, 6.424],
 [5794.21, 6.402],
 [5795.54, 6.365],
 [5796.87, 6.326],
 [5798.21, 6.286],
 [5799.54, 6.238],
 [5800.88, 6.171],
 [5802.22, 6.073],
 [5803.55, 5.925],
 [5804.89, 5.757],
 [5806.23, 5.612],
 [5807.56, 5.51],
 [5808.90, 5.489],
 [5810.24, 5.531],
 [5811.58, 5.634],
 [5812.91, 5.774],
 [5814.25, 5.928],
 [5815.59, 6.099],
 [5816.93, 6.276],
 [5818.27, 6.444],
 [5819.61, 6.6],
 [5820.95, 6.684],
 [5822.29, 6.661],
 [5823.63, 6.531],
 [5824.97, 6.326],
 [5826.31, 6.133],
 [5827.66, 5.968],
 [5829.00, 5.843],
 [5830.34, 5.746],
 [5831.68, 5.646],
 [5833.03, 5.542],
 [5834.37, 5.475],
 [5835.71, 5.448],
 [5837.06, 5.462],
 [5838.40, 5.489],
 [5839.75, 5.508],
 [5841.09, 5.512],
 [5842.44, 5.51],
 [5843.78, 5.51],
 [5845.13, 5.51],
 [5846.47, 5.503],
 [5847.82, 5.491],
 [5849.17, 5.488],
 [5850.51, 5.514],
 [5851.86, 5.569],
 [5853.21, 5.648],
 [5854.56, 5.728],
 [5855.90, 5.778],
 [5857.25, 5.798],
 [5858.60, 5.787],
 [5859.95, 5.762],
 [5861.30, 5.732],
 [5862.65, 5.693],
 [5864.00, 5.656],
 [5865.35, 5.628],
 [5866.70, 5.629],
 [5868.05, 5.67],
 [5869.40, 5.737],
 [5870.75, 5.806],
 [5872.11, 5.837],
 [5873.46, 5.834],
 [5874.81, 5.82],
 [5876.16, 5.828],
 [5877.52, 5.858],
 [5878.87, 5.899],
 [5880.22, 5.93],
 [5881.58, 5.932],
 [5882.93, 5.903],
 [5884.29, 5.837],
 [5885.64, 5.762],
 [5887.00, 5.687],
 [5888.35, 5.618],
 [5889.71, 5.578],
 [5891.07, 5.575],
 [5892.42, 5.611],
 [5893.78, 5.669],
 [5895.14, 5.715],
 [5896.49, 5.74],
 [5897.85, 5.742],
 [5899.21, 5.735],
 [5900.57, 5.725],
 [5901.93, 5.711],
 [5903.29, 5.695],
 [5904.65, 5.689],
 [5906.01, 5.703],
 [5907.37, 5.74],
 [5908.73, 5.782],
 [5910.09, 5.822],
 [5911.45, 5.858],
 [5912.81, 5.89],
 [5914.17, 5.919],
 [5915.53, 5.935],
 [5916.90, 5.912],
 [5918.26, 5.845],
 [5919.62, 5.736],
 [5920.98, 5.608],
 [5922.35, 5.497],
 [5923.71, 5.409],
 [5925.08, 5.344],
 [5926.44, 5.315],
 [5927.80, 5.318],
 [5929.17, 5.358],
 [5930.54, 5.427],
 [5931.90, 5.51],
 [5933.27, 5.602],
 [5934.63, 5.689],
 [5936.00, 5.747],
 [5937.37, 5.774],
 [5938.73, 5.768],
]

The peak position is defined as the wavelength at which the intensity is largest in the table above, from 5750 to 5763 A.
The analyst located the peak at 5750.34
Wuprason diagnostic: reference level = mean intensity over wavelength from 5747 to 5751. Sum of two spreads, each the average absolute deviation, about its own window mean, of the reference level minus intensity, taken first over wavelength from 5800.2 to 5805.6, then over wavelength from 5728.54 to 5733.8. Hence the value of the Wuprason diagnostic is 0.164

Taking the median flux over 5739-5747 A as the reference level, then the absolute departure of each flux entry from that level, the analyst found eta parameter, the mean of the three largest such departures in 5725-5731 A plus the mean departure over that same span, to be 1.6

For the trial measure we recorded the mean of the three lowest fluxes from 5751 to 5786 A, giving 5.43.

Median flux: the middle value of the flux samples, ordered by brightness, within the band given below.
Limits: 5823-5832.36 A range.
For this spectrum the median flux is 5.97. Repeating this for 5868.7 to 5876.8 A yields 5.82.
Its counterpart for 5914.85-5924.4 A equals 5.74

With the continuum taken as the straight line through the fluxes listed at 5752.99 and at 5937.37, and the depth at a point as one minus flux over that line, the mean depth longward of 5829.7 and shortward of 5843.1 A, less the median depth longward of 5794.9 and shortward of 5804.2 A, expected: 0.10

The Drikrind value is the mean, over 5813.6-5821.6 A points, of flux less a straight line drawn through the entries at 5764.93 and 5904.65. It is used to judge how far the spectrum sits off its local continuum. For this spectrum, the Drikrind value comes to 0.8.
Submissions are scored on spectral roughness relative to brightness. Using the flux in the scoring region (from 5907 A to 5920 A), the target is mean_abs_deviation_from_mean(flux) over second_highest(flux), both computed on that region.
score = 0.010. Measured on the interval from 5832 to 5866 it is 0.018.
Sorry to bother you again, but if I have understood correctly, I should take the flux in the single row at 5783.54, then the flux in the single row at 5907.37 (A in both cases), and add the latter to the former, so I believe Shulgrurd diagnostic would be 11.46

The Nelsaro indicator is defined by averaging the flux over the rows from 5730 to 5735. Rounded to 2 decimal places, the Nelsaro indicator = 5.49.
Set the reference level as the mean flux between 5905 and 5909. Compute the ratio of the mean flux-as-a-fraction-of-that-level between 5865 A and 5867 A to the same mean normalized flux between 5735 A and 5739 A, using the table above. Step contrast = 0.96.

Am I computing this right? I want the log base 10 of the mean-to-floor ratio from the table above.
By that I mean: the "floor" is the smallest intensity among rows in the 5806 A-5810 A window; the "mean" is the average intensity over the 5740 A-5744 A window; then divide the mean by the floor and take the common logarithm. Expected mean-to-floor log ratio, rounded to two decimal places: 0.06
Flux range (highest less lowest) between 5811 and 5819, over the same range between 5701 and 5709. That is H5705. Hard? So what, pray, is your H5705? 1.4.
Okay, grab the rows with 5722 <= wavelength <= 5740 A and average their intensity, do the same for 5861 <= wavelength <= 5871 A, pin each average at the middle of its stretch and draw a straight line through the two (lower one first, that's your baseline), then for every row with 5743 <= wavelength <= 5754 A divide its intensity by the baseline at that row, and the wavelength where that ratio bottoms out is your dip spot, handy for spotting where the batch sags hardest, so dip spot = 5752.99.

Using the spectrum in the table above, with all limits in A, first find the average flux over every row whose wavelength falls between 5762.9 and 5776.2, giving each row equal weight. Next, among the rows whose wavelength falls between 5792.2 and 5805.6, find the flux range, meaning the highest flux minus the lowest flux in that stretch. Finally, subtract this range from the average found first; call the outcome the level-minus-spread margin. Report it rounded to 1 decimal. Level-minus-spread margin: 5.0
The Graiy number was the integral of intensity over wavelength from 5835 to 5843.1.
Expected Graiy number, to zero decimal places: 44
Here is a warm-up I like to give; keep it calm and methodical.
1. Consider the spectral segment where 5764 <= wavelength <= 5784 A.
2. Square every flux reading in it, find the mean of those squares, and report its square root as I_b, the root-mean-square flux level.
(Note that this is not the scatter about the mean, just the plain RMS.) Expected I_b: 5.70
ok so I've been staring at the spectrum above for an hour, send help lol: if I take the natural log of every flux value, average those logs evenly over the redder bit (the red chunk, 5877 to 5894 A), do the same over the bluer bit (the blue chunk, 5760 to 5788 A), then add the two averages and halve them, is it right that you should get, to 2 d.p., 1.75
